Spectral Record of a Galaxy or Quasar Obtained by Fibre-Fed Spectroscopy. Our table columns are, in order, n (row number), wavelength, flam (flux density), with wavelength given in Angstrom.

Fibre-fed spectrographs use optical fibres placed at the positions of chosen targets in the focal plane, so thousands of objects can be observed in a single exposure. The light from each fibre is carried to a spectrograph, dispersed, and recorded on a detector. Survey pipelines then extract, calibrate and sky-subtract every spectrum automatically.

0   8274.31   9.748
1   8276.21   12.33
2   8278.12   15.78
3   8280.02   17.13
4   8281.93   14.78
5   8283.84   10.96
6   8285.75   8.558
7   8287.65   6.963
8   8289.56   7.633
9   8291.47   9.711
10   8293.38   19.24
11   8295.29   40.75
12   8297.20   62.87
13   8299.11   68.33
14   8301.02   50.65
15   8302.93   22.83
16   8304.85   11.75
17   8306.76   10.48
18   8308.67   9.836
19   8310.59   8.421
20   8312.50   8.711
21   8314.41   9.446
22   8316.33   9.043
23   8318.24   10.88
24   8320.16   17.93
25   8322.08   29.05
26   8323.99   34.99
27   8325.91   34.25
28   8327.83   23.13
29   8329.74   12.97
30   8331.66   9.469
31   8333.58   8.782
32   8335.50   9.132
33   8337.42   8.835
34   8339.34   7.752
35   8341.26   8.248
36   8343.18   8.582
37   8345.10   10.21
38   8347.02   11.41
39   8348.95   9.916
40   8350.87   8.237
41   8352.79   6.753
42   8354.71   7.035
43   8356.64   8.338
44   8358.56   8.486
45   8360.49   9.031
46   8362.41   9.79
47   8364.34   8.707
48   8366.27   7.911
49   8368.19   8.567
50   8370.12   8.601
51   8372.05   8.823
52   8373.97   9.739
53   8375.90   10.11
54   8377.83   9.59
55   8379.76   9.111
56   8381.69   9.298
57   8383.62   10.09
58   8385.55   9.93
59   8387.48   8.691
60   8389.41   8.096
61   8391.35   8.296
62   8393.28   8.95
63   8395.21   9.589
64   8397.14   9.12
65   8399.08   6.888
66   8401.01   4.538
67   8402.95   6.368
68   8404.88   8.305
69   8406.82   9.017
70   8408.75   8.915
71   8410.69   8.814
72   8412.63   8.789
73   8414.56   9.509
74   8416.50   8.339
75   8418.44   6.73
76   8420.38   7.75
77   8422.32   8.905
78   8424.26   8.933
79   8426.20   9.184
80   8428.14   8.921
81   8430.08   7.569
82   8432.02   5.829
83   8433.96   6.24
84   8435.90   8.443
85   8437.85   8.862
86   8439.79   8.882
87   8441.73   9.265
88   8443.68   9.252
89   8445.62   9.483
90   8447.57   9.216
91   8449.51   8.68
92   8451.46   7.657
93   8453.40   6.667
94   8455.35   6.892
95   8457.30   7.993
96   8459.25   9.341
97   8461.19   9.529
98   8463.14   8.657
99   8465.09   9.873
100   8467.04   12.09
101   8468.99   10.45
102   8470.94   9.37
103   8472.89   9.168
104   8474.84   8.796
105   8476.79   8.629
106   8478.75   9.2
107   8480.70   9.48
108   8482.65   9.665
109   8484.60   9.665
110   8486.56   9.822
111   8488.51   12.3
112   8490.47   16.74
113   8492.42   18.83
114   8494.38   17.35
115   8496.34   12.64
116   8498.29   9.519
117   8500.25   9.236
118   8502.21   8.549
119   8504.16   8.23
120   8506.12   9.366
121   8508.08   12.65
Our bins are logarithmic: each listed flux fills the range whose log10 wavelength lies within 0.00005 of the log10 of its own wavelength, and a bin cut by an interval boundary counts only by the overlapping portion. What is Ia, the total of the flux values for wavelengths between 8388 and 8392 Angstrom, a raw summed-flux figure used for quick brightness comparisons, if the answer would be 16.4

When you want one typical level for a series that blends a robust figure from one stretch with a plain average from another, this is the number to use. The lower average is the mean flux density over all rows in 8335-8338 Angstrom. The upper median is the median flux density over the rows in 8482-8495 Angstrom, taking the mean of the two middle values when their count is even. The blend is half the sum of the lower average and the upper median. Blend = 10.6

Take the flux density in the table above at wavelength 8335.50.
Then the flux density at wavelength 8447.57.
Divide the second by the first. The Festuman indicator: 1.01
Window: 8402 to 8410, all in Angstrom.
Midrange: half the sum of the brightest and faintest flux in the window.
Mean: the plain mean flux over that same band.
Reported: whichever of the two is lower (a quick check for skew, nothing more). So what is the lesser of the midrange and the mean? 7.7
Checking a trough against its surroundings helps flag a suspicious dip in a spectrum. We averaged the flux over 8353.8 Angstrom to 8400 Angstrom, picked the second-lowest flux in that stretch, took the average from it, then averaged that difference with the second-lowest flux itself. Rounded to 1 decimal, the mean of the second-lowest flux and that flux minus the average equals 2.6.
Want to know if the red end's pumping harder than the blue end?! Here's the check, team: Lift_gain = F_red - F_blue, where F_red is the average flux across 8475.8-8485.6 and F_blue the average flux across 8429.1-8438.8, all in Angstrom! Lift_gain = 2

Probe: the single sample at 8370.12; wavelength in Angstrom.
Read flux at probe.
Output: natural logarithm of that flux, 2.15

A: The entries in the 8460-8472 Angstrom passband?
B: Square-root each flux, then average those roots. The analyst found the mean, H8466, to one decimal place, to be 3.2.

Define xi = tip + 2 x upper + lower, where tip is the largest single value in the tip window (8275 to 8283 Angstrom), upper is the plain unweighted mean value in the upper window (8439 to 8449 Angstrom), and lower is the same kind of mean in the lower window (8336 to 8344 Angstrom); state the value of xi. 43.9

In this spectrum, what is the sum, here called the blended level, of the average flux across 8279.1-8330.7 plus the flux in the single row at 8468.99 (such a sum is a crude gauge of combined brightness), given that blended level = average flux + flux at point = 32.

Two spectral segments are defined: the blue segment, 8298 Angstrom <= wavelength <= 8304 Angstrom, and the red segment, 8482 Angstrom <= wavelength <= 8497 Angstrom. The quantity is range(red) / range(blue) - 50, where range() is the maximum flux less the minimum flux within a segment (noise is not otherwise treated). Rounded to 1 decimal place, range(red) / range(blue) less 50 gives -49.8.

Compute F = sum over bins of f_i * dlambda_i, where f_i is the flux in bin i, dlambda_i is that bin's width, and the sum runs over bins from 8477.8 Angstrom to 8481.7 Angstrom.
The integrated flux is 36.5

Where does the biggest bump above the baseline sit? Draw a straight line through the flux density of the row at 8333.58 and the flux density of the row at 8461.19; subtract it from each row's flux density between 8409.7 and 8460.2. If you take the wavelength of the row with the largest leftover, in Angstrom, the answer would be 8414.56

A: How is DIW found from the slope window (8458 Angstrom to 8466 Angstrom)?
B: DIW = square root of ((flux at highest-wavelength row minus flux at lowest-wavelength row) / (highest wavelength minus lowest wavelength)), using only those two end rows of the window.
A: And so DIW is 0.30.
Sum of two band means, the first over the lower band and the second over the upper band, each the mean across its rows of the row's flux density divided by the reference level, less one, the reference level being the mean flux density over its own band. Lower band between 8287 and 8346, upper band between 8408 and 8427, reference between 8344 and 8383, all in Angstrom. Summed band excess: 1.1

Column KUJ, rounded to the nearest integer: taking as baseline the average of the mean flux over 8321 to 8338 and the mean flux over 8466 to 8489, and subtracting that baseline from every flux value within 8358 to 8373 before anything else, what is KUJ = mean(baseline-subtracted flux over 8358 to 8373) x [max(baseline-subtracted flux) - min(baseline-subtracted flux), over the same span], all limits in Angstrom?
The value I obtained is -11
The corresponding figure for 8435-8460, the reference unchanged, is -17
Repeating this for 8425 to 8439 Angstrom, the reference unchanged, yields -22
